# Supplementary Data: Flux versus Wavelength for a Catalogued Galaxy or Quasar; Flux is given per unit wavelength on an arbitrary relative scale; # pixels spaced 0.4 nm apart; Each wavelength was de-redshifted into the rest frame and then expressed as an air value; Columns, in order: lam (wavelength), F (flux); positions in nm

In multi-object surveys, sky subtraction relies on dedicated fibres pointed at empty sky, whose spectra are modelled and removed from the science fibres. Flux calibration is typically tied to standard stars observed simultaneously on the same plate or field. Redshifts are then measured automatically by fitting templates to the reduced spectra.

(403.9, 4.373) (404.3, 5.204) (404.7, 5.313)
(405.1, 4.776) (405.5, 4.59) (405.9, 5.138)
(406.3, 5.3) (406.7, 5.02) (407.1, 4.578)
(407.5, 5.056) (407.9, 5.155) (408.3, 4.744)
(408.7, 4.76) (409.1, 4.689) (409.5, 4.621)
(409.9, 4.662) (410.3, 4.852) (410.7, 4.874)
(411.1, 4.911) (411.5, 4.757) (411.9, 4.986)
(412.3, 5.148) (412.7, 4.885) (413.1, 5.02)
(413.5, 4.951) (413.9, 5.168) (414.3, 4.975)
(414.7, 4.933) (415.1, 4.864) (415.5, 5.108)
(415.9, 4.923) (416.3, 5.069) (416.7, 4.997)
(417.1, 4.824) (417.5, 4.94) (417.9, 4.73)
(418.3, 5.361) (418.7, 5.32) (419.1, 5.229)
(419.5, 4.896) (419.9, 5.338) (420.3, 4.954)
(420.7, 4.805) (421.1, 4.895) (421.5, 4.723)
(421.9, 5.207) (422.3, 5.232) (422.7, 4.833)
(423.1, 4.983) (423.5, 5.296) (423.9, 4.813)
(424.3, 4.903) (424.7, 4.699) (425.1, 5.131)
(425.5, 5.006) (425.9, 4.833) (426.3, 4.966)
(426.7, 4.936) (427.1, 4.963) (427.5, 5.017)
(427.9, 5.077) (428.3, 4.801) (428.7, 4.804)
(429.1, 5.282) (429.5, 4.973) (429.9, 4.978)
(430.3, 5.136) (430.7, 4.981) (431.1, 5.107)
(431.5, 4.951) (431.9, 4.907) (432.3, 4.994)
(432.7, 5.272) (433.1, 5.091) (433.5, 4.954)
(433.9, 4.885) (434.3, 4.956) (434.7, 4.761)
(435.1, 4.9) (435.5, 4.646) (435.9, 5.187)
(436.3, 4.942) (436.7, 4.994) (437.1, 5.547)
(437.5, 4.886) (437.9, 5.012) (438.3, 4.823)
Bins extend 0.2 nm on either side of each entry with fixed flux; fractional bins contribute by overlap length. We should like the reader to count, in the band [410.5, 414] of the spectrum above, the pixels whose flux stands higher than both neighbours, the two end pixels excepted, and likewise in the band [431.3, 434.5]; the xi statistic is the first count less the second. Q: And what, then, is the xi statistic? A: 2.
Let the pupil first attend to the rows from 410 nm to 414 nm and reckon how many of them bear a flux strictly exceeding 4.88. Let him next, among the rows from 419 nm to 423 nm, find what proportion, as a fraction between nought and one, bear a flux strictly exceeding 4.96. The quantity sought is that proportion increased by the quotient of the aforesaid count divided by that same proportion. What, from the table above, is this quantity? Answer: 17.9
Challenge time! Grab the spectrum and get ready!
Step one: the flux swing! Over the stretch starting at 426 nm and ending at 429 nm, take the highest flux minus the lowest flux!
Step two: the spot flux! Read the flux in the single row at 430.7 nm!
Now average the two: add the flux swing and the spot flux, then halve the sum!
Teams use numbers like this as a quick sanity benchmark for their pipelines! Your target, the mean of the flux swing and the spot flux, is 2.63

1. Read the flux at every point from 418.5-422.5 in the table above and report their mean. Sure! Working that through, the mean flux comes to 5.06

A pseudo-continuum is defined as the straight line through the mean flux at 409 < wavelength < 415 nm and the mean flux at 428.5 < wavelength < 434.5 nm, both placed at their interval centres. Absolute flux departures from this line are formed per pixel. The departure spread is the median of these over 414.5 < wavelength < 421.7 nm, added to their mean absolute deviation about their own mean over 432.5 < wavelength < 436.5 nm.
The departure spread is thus 0.208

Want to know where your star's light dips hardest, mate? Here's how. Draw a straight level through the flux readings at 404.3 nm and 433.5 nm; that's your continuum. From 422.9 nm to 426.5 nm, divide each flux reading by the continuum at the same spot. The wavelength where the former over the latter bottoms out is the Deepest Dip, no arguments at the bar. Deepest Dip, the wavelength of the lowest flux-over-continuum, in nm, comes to 424.7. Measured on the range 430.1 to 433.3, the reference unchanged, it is 431.9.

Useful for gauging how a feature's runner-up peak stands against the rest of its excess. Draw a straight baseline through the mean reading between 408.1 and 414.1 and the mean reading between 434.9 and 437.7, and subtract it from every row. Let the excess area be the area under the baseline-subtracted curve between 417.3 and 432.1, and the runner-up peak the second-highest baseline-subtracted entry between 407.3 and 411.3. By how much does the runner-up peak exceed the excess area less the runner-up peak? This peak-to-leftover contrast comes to -0.36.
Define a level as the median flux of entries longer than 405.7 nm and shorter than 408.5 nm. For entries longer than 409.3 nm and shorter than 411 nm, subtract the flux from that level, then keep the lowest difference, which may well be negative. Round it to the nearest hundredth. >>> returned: 0.18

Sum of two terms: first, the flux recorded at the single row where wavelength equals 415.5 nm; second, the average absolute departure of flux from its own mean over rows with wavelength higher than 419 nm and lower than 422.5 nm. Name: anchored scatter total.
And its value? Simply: 5.30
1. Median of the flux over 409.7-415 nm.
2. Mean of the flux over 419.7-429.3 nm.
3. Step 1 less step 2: -0.046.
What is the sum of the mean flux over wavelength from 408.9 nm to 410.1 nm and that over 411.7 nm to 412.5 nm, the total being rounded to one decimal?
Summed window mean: 9.7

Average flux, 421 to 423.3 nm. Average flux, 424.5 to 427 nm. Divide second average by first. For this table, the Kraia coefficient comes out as 0.99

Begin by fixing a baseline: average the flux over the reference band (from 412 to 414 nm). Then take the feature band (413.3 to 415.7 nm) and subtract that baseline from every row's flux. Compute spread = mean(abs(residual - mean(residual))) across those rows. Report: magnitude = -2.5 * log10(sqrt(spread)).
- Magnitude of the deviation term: 1.29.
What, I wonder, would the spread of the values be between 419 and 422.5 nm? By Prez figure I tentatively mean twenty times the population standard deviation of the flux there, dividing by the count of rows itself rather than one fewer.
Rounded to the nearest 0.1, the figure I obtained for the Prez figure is 4.2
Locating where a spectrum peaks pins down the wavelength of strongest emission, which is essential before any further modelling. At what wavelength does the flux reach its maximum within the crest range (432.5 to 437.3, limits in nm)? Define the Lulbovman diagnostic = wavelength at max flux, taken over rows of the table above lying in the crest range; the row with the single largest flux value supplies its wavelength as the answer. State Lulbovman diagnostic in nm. 437.1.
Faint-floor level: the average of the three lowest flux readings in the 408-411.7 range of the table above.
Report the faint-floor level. 4.66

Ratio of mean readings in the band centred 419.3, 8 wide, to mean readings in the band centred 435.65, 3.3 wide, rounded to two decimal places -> 1.01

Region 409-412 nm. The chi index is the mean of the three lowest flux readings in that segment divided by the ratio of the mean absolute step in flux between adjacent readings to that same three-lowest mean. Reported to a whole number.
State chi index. 205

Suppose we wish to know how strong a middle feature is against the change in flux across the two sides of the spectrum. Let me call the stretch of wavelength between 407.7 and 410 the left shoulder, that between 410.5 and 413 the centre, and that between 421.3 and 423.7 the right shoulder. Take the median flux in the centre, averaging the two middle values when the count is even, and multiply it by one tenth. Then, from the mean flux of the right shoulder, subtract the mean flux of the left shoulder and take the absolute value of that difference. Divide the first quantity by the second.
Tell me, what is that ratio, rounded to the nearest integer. 2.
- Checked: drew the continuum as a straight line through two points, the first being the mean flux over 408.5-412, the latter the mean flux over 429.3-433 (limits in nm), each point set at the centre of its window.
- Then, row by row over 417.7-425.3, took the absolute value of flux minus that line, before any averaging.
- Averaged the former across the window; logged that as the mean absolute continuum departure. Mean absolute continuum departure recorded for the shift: 0.205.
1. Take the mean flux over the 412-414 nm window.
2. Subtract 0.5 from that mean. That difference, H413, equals 4.53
